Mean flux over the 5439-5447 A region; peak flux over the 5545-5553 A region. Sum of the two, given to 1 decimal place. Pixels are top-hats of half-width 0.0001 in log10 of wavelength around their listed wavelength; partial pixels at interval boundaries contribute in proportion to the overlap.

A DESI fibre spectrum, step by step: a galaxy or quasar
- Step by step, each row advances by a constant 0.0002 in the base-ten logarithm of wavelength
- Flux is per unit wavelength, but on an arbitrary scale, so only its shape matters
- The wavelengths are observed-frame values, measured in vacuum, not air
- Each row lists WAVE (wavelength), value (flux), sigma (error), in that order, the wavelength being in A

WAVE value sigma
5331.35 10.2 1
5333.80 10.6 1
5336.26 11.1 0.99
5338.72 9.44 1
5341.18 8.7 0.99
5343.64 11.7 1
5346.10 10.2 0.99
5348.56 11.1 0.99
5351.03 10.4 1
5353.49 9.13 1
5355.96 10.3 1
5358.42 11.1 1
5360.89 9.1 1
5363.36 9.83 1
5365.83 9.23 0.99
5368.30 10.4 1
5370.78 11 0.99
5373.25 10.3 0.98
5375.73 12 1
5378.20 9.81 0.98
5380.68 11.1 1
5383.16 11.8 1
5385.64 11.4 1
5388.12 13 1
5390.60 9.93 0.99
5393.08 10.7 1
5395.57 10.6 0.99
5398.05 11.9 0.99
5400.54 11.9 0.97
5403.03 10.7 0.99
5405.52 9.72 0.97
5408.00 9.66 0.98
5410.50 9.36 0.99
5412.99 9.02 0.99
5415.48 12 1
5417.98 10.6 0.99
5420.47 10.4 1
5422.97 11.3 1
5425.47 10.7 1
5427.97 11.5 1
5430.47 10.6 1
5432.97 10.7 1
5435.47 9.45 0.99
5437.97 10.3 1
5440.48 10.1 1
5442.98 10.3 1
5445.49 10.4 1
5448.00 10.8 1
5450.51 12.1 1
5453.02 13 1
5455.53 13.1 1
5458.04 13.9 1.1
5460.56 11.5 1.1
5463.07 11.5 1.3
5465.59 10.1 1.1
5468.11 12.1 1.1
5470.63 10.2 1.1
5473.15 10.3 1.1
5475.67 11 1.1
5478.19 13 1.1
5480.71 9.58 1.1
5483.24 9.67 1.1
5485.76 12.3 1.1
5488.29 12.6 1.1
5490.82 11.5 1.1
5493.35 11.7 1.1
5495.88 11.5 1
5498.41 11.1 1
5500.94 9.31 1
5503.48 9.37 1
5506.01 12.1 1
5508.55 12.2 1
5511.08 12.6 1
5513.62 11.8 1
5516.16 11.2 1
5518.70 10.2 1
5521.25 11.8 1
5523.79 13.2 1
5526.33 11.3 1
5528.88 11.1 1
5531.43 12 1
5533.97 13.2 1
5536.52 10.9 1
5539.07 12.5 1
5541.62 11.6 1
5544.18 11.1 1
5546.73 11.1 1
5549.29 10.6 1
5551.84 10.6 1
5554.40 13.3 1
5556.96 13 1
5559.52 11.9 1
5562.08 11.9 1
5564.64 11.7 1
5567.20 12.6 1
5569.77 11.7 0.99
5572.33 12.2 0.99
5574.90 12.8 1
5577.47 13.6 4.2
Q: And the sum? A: 21.4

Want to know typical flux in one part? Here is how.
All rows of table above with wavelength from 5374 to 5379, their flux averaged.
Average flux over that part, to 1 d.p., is 10.9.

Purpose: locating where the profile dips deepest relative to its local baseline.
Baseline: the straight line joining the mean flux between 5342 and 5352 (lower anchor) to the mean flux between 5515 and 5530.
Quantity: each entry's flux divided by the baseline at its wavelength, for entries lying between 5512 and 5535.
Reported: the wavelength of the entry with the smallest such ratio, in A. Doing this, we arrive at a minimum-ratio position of 5518.70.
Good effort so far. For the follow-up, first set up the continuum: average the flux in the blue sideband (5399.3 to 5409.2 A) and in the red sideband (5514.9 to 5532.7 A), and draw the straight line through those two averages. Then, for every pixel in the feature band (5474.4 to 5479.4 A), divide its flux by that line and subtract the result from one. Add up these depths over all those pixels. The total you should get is -0.16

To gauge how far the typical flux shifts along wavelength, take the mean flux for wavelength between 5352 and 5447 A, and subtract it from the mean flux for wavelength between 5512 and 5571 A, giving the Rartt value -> 1.19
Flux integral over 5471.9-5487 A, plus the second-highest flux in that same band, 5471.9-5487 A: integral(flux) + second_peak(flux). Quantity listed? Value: 178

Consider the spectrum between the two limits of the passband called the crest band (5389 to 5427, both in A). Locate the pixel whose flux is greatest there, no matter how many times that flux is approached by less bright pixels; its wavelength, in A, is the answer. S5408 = 5415.48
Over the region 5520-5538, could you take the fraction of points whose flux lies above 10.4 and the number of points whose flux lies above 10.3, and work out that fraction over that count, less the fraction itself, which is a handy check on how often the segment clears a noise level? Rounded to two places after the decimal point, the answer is -0.86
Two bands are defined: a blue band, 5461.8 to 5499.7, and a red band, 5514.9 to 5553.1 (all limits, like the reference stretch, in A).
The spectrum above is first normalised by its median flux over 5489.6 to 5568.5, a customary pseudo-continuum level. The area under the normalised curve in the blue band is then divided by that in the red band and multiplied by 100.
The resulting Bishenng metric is 97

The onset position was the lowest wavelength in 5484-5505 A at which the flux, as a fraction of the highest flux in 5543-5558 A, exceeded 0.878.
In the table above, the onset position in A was 5485.76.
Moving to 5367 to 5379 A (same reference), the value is 5375.73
